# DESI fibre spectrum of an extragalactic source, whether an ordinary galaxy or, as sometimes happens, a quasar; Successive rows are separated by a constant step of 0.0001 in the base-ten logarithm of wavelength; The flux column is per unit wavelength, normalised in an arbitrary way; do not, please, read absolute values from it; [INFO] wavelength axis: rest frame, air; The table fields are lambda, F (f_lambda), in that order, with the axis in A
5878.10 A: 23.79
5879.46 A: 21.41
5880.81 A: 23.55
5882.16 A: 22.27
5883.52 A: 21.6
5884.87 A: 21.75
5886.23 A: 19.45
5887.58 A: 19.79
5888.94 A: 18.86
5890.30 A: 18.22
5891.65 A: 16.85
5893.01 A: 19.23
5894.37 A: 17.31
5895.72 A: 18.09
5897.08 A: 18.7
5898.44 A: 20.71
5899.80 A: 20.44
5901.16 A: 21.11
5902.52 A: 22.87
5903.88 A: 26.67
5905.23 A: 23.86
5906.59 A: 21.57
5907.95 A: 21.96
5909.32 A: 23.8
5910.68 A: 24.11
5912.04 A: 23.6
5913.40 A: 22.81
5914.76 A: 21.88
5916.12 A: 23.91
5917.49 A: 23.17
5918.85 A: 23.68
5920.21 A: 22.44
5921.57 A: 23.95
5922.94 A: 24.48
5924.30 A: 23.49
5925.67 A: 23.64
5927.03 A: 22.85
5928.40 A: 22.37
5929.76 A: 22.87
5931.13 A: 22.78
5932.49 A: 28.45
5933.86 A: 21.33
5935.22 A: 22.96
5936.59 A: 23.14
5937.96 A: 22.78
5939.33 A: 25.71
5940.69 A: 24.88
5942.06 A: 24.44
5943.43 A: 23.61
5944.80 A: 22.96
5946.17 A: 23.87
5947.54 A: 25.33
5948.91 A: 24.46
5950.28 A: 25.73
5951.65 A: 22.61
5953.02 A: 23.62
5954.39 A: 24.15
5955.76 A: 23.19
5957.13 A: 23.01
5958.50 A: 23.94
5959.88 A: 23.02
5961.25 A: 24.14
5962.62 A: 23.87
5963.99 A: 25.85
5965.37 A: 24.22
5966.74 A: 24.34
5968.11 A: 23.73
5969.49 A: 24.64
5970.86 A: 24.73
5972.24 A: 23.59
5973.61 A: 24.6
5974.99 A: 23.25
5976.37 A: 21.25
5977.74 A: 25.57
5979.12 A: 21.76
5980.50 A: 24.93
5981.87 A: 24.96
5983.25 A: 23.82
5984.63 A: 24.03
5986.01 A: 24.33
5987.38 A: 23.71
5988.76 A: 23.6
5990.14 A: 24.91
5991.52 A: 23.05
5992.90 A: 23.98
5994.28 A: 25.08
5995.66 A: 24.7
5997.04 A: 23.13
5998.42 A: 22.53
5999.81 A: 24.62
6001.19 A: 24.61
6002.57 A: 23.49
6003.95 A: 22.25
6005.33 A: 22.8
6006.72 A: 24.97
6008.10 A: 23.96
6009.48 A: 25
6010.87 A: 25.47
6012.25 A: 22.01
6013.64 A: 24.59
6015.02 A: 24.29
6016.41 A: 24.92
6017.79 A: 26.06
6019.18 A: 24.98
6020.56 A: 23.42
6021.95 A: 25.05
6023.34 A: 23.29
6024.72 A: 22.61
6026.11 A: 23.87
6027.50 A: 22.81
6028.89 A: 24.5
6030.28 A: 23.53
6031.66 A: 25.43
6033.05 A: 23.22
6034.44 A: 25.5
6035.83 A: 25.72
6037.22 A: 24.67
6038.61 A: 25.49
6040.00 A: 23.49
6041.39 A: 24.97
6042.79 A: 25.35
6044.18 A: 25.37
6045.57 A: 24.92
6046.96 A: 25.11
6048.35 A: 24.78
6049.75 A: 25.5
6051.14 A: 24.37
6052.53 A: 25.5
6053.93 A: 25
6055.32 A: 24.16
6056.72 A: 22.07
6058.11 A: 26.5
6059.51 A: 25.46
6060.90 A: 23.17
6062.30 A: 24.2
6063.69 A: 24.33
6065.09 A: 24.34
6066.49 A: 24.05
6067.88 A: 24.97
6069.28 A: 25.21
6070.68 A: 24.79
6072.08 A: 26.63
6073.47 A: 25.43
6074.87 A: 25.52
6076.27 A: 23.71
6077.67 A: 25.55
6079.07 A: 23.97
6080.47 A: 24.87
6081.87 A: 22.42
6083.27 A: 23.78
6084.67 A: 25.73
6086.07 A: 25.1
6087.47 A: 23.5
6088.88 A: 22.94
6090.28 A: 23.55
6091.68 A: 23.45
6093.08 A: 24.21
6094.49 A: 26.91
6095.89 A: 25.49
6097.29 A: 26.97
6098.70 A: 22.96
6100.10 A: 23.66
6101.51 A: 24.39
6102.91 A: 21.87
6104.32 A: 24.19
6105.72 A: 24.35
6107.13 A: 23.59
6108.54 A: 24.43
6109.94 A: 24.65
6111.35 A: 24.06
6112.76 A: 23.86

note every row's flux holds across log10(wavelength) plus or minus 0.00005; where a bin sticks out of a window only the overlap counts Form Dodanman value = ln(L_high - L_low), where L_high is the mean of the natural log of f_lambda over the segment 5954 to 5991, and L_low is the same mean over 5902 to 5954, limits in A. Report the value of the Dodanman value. -4.3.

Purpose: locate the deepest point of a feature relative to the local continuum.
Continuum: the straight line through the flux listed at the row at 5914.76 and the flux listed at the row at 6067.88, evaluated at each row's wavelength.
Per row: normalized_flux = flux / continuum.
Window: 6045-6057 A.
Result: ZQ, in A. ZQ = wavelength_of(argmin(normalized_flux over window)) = 6056.72 A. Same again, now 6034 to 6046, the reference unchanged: 6040.00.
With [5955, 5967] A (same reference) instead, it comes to 5959.88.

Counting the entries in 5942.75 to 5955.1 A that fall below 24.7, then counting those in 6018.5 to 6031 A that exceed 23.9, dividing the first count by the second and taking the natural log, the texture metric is 0.85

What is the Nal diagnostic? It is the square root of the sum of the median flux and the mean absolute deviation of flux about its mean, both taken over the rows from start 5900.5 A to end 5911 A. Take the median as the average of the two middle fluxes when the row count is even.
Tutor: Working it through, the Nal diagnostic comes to 4.97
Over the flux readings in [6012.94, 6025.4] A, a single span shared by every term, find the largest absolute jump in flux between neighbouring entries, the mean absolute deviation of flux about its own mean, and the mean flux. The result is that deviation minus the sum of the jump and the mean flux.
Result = -25.27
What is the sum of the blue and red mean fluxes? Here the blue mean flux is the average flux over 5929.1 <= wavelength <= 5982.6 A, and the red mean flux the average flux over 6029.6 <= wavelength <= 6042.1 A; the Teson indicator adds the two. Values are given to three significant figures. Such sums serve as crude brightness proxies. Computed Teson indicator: 48.6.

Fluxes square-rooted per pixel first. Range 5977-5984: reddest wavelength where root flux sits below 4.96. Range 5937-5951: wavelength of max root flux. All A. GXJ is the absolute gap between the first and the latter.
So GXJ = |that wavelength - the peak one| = 33.0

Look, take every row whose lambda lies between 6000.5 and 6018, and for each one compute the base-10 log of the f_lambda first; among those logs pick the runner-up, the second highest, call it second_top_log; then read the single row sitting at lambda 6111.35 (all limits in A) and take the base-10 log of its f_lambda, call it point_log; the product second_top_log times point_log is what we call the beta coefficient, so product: 1.94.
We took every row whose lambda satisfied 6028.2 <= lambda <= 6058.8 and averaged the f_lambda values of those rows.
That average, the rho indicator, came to 24.8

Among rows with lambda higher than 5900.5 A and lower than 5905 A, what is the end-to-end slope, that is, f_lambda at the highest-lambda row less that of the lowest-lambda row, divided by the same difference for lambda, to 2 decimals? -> 2.04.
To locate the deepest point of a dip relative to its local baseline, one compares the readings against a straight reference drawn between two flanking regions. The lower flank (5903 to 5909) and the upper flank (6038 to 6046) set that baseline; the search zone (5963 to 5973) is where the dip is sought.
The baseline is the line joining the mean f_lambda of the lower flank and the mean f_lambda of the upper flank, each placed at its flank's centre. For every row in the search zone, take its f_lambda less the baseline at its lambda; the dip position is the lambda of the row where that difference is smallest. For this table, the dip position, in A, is 5972.24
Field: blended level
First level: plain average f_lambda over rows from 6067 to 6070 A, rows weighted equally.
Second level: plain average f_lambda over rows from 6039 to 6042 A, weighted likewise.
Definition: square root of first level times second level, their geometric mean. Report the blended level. 24.7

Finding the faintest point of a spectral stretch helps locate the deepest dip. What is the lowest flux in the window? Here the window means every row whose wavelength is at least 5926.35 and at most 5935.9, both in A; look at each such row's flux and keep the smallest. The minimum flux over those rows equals 21.33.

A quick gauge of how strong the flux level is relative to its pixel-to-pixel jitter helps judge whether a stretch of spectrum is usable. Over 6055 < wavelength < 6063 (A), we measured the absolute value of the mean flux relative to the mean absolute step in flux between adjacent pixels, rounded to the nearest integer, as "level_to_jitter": 11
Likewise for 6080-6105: 16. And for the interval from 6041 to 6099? 21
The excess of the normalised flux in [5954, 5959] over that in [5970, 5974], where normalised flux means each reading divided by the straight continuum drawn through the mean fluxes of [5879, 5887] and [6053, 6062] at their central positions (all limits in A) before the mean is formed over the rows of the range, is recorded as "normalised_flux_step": -0.02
